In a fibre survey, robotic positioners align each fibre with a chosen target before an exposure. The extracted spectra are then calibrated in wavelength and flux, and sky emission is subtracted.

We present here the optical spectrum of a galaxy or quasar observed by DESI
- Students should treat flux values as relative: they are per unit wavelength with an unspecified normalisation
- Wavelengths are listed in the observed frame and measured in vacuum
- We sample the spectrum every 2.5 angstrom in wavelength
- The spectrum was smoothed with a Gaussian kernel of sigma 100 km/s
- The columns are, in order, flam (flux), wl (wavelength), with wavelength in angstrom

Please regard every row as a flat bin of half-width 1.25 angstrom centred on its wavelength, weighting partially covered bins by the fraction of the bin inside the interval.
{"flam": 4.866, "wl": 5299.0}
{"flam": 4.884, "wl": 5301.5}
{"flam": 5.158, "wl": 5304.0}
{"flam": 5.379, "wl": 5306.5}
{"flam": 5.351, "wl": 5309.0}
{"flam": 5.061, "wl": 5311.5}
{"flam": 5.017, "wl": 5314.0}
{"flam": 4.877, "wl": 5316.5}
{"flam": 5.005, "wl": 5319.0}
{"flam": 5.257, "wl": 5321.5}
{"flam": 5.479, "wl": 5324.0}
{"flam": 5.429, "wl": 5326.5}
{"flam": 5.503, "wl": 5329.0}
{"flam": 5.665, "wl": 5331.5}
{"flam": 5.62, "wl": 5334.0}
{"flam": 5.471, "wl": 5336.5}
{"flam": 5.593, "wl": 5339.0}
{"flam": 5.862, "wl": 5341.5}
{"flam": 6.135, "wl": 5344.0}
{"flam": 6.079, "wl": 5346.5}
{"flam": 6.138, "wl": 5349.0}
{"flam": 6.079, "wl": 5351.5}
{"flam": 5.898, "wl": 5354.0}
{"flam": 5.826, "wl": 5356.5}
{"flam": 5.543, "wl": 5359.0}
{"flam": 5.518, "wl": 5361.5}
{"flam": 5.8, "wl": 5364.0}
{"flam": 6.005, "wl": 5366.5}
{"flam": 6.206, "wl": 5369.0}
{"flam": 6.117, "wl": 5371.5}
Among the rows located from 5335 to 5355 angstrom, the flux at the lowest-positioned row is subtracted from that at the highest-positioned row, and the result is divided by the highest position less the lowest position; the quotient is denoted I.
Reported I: 0.024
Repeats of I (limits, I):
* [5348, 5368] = -0.008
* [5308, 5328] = 0.004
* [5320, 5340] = 0.019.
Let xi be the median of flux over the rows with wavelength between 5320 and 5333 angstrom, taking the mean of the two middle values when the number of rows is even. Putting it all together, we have 5.5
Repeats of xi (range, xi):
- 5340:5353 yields 6.1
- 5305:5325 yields 5.2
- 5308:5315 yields 5.1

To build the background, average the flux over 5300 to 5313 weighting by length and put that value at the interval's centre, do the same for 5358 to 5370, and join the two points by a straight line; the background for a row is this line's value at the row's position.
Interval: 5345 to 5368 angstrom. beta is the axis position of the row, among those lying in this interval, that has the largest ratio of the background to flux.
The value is 5361.5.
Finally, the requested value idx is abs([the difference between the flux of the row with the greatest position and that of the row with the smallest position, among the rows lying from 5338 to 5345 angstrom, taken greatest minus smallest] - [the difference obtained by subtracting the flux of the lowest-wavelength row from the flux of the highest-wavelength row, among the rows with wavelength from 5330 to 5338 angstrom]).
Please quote 0.74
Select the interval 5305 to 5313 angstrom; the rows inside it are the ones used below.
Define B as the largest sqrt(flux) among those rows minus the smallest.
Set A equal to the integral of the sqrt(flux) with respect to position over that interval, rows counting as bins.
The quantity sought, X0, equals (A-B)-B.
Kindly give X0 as 18.2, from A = 18.3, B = 0.07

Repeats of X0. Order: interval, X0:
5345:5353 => 19.7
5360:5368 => 19.0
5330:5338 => 18.8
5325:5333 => 18.7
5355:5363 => 18.9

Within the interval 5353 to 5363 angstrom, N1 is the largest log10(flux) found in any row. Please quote 0.77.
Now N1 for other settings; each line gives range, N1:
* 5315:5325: 0.74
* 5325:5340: 0.75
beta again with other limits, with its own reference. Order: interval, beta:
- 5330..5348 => 5336.5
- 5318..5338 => 5319.0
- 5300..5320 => 5316.5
